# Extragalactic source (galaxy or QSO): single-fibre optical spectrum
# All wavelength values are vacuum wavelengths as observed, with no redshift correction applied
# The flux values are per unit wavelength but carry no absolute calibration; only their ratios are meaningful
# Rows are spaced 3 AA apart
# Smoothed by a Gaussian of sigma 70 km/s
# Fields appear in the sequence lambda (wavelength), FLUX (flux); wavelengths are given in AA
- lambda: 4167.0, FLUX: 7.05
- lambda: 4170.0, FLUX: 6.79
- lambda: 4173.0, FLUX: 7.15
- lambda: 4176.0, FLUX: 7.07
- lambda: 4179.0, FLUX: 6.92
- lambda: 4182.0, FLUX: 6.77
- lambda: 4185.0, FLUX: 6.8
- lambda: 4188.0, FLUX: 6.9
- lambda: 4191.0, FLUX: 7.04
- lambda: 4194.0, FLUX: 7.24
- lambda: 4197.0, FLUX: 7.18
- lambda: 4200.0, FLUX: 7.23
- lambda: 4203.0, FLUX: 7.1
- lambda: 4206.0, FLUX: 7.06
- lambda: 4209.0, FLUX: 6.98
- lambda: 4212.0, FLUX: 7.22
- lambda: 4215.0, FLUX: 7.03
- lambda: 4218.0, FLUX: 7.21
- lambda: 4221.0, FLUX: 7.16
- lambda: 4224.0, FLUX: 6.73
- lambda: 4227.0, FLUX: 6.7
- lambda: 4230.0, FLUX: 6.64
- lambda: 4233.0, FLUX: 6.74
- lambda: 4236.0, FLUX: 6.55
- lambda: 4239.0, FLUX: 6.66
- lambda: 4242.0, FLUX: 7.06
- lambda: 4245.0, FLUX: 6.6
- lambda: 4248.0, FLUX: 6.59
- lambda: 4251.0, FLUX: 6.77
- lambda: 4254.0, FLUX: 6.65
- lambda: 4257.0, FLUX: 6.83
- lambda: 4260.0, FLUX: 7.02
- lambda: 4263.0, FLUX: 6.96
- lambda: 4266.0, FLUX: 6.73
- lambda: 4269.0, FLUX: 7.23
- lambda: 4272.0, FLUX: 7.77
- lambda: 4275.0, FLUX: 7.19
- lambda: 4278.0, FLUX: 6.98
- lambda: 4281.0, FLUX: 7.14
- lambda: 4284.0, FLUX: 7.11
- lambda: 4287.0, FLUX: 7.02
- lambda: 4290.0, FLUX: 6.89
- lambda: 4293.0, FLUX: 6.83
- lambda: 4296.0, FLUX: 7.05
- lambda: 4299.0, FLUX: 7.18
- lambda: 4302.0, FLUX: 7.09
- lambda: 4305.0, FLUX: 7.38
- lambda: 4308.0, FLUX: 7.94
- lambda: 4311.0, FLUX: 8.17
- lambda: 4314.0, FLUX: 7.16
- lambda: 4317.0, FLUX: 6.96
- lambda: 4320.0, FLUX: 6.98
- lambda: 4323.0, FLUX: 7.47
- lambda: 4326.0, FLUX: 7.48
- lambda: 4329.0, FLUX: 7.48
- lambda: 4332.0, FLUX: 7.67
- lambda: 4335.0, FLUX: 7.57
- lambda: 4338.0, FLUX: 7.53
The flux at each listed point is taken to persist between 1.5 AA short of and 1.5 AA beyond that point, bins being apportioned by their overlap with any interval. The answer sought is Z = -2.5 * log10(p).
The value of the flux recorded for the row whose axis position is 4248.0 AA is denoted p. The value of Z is -2.05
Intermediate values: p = 6.59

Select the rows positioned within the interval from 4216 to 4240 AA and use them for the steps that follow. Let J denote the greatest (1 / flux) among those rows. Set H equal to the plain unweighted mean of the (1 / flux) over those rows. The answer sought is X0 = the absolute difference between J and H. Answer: 0.0054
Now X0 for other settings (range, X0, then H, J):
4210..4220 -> 0.0024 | 0.140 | 0.142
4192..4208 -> 0.0020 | 0.140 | 0.142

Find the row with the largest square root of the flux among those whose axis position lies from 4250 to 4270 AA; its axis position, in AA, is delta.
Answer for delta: 4269.0 AA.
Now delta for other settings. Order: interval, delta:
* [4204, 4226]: 4212.0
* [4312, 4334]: 4332.0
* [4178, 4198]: 4194.0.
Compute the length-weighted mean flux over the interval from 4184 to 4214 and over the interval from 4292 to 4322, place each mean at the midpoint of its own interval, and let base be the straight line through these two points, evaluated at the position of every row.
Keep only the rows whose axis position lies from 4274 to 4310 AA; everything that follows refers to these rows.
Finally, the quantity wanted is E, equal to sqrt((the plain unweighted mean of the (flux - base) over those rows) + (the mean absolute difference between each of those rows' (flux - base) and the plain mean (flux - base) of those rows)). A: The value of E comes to 0.27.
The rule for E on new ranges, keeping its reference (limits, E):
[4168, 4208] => 0.30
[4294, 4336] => 0.61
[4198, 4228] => 0.30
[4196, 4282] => 0.20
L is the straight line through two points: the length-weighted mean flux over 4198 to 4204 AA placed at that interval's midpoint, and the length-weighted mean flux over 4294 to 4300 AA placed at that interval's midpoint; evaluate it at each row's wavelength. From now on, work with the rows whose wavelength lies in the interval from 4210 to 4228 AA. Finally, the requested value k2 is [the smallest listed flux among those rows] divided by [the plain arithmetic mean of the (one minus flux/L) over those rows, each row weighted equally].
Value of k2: 326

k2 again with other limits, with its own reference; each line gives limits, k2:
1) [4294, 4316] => -144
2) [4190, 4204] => 2931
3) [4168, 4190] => 176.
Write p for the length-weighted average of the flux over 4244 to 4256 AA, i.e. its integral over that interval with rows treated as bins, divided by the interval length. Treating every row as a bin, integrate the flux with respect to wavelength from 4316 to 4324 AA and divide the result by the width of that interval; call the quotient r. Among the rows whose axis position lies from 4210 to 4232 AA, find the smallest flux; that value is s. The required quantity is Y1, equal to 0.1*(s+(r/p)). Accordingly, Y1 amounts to 0.771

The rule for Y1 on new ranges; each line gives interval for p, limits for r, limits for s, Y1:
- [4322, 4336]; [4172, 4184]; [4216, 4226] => 0.765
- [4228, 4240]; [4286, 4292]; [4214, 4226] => 0.777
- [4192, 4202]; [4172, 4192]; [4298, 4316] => 0.805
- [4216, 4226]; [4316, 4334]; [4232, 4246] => 0.760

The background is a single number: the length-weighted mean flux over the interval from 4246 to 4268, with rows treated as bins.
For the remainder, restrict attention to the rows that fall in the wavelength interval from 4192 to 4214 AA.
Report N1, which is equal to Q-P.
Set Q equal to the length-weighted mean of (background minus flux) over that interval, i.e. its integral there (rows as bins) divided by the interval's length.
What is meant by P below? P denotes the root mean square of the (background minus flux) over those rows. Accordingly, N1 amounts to -0.70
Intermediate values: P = 0.36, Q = -0.34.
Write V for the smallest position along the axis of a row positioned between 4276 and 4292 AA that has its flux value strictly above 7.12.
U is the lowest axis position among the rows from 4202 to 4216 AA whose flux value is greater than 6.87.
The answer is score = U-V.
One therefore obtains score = -78 AA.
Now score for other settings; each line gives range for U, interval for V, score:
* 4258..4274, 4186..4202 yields 66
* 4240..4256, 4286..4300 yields -57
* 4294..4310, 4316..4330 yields -27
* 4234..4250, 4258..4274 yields -27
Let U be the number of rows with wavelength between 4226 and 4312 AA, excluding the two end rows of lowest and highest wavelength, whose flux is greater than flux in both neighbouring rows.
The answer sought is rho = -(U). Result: -7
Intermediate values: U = 7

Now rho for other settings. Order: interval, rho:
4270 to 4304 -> -2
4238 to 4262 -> -2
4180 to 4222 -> -4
